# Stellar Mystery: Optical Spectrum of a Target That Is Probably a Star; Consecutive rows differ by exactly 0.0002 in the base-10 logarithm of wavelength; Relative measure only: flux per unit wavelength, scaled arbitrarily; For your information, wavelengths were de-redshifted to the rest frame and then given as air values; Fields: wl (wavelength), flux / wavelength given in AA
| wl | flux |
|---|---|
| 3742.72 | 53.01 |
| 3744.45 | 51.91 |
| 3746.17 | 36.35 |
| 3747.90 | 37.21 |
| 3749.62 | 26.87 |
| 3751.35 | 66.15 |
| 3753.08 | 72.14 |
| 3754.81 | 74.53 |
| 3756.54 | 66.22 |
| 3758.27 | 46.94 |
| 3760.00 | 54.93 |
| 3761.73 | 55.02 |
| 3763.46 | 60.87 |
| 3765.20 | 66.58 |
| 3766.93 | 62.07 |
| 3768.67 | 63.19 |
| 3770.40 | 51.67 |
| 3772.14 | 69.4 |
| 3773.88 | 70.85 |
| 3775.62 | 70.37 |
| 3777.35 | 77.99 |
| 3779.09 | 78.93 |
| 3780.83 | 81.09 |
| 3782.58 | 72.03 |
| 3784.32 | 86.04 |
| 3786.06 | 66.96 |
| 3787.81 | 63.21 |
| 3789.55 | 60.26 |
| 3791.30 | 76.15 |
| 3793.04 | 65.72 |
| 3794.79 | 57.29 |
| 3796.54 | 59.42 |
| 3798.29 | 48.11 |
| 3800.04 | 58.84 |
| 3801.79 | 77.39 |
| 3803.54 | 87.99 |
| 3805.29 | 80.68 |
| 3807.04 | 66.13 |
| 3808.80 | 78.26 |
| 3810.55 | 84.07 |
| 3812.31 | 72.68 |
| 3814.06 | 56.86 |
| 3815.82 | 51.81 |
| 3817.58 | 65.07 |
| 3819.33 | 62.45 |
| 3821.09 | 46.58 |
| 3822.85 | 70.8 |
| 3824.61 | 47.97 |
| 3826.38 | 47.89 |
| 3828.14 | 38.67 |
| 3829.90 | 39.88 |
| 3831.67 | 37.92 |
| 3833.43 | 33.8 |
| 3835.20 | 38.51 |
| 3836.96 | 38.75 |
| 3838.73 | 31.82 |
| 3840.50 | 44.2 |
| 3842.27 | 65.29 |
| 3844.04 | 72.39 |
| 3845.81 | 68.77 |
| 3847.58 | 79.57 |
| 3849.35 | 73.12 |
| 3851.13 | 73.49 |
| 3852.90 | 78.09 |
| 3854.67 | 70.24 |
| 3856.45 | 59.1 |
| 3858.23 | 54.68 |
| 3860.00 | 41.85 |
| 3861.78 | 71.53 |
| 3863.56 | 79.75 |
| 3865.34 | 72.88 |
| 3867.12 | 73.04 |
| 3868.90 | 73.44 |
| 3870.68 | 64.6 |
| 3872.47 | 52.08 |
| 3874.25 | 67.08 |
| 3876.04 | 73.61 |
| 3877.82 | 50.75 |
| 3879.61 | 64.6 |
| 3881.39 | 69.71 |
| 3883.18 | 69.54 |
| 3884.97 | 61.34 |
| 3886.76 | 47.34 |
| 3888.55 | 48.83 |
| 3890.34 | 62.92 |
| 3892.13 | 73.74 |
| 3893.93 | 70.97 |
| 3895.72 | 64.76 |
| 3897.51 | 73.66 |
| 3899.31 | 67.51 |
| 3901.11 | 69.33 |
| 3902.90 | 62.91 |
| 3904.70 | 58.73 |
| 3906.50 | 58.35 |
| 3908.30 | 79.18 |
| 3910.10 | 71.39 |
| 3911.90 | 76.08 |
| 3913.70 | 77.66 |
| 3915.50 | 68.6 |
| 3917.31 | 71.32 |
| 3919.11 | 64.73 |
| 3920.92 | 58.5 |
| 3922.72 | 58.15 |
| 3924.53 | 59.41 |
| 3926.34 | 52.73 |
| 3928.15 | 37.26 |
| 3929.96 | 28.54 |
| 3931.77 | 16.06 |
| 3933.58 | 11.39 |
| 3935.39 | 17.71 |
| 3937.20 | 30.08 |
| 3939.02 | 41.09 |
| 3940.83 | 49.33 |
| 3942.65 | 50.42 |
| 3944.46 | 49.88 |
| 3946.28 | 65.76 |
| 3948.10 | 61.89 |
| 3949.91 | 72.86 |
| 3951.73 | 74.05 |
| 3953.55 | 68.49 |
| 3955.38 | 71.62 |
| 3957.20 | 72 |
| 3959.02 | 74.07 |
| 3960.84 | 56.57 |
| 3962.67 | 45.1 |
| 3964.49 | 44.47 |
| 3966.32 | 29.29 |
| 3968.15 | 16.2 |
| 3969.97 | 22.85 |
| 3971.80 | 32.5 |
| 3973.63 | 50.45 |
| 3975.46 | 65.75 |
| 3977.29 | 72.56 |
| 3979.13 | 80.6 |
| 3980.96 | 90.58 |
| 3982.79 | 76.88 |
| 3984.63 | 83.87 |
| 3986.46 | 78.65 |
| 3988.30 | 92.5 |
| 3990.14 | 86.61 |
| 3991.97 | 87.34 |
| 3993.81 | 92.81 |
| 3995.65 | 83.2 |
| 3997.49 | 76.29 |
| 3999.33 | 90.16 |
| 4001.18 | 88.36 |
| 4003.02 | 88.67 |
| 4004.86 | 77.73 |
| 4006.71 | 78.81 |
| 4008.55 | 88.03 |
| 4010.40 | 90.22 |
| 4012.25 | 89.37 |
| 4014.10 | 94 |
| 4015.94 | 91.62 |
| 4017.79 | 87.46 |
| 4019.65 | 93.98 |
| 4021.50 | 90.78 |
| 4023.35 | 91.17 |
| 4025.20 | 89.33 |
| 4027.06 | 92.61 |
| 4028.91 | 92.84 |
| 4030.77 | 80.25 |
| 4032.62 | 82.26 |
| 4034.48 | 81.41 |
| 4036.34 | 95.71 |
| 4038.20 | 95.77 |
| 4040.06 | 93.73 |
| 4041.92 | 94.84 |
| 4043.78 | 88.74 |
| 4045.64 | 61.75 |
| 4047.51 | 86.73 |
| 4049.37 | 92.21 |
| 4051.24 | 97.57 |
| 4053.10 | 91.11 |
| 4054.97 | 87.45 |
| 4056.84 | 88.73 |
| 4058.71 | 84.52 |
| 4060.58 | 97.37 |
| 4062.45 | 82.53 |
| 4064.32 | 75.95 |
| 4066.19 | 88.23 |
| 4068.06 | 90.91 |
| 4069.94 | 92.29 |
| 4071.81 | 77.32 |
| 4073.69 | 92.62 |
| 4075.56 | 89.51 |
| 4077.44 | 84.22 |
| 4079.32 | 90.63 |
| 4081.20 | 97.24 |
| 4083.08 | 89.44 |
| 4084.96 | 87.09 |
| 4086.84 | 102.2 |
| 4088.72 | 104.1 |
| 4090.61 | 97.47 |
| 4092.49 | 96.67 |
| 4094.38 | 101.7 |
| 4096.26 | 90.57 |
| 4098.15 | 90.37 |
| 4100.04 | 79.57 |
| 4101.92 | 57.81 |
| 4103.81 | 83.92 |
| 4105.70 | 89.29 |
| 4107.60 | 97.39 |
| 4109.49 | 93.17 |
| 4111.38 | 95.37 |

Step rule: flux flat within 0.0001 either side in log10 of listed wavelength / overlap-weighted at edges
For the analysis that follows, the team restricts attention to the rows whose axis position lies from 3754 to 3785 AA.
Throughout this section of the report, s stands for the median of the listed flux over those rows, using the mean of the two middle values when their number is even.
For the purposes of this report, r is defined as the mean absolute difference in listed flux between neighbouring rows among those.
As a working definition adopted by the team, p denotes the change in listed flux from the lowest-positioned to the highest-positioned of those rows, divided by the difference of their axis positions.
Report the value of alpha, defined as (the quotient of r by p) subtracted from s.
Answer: 50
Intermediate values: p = 0.4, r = 6.9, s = 68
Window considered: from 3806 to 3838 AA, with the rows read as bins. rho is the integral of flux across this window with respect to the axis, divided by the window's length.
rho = 54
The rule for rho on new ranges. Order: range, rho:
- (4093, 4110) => 87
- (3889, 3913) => 68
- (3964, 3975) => 34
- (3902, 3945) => 52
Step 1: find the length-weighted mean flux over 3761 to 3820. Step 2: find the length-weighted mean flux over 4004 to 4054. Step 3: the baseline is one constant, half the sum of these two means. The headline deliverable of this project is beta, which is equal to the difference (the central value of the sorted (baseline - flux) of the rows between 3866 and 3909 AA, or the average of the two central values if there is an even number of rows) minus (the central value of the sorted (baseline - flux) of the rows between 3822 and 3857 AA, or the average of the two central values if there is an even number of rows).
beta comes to -12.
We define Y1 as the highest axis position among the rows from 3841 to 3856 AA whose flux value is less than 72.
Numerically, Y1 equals 3854.67 AA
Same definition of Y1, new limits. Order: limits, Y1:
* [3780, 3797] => 3796.54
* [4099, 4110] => 4101.92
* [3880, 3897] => 3895.72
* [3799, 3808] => 3807.04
